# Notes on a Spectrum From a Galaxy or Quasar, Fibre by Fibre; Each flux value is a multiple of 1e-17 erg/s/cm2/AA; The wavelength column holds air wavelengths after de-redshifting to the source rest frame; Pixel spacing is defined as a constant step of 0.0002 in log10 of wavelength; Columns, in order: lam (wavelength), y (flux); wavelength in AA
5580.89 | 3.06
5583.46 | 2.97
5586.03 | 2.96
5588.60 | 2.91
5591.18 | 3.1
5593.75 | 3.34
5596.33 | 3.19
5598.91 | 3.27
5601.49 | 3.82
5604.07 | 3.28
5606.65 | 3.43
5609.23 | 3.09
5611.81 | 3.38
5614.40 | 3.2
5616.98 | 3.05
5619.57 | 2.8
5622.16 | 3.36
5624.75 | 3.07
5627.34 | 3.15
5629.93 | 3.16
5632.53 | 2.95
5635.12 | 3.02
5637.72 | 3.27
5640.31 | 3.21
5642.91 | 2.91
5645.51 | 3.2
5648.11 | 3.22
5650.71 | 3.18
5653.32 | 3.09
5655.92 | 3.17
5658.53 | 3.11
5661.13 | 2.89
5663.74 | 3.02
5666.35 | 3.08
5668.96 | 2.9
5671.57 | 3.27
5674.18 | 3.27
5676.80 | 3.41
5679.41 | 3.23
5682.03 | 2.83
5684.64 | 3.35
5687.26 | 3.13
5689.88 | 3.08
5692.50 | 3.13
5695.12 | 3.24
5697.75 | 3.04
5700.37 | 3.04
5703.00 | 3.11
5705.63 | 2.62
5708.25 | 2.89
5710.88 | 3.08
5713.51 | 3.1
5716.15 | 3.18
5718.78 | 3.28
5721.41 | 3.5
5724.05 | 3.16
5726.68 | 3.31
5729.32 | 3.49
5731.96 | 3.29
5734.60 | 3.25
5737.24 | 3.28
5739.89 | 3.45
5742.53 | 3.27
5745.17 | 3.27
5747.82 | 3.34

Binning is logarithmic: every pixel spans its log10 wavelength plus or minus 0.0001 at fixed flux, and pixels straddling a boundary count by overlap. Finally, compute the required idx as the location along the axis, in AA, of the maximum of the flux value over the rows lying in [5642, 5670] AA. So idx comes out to 5648.11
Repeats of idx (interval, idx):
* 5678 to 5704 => 5684.64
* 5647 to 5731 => 5721.41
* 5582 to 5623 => 5601.49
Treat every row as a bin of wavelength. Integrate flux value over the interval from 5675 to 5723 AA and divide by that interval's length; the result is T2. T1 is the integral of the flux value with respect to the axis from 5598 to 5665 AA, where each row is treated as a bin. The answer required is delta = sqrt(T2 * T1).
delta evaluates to 25.7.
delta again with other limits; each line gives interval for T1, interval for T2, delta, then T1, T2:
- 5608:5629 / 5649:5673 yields 14.3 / 66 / 3.08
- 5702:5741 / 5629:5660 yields 19.7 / 125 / 3.12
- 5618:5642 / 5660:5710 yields 15.2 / 75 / 3.08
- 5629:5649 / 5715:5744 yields 14.4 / 62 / 3.32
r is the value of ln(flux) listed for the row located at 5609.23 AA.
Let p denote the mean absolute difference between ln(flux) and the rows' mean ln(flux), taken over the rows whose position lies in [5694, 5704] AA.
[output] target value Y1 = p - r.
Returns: -1.11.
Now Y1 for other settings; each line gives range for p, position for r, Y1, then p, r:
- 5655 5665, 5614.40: -1.13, 0.030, 1.16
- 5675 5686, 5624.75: -1.06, 0.061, 1.12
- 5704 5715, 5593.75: -1.15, 0.058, 1.21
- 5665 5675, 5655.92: -1.11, 0.045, 1.15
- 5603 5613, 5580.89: -1.08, 0.034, 1.12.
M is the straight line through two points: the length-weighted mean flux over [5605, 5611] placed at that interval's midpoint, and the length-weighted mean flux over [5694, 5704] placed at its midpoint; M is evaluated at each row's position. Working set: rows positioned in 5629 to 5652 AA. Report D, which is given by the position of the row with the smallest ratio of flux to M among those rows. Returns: 5642.91 AA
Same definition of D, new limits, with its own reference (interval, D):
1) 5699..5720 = 5705.63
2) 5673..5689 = 5682.03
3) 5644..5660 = 5653.32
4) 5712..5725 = 5713.51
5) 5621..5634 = 5632.53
